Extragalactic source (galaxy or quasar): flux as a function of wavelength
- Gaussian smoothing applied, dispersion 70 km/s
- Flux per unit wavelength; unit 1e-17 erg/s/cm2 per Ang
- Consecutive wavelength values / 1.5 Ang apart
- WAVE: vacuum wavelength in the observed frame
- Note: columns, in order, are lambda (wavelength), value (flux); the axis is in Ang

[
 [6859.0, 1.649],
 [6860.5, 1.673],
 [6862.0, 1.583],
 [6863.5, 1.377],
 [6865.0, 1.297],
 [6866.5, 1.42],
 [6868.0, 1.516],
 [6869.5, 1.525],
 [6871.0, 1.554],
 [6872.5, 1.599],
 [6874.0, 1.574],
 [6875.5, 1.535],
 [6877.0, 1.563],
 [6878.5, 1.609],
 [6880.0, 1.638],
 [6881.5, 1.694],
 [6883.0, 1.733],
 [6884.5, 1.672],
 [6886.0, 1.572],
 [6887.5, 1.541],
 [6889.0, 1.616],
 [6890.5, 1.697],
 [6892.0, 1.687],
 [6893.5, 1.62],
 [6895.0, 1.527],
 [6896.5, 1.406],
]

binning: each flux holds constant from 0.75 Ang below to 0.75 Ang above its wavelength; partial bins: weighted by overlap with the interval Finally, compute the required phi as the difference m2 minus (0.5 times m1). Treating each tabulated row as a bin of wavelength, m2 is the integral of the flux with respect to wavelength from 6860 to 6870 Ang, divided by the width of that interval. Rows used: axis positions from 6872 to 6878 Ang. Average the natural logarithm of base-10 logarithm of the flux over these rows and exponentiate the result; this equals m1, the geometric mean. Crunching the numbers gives 1.38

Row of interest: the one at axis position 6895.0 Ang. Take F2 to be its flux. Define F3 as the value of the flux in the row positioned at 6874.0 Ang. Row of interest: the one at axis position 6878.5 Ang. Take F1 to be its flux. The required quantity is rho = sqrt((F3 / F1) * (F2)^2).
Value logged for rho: 1.51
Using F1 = 1.609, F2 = 1.527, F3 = 1.574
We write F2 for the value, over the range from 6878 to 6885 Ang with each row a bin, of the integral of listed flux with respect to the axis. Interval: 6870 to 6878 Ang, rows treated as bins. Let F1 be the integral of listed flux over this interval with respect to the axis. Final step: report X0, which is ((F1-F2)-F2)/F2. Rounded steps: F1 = 12.5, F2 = 11.7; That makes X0 -0.93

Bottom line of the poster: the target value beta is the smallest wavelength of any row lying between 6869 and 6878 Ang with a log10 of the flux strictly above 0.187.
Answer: 6871.0 Ang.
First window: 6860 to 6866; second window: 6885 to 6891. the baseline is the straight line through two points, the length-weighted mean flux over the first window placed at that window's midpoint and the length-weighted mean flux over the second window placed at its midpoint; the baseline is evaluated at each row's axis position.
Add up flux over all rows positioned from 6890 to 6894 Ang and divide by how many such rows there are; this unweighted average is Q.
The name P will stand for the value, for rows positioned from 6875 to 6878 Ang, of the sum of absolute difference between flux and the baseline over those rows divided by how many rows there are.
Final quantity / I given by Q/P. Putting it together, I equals 167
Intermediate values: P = 0.010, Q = 1.67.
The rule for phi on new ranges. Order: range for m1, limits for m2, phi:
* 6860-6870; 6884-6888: 1.51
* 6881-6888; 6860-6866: 1.36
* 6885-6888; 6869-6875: 1.47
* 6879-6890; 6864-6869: 1.31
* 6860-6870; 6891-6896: 1.52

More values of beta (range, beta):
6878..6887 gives 6878.5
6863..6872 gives 6871.0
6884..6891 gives 6884.5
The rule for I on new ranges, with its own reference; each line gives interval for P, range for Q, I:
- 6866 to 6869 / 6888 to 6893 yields 38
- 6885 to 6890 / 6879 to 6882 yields 56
